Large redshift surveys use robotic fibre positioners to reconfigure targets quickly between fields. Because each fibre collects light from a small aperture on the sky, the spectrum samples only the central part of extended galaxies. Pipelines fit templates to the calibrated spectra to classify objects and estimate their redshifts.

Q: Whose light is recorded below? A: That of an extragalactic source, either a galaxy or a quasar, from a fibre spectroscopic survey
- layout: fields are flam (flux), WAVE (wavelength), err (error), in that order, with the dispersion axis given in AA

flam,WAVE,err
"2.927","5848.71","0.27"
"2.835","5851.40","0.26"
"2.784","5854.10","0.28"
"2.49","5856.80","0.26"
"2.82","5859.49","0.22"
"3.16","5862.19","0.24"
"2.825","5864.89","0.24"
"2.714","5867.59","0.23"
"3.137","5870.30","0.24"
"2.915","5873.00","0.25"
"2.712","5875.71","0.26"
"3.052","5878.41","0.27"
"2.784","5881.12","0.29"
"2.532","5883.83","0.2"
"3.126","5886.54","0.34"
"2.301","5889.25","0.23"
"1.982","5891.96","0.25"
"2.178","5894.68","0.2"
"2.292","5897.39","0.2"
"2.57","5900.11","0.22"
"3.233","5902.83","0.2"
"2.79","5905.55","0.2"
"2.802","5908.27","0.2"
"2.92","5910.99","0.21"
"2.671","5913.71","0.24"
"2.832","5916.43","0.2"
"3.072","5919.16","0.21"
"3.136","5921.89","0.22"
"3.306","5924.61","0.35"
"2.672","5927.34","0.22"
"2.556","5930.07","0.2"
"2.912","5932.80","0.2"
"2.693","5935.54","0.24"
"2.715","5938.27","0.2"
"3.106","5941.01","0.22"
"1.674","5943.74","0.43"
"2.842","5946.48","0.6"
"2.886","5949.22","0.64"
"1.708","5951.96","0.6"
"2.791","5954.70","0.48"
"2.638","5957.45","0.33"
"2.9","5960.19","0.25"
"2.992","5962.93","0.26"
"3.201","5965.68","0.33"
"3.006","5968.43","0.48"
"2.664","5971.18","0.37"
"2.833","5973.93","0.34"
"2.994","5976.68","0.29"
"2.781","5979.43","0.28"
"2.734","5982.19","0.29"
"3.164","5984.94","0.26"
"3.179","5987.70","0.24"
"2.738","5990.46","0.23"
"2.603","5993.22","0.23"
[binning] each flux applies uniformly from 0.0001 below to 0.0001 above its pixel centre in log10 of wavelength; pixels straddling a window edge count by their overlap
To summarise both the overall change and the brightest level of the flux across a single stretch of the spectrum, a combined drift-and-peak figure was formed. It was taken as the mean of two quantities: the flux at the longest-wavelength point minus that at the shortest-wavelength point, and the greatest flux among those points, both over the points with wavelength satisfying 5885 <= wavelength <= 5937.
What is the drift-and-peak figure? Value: 1.44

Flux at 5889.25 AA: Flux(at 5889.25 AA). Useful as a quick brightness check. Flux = 2.301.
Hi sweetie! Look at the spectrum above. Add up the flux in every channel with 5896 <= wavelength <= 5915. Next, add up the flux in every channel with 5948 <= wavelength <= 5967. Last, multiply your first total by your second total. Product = 369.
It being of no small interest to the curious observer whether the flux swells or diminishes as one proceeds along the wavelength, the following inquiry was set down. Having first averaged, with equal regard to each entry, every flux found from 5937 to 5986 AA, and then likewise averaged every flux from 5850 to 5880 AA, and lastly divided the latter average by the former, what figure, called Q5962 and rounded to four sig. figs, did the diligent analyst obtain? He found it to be 1.037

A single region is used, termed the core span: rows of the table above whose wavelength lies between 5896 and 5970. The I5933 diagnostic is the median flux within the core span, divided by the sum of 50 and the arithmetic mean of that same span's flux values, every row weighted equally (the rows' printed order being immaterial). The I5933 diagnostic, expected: 0.0537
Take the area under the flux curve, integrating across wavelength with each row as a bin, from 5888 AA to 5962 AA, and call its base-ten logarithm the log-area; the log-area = 2.3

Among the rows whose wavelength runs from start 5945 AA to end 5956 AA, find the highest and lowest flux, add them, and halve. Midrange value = 2.30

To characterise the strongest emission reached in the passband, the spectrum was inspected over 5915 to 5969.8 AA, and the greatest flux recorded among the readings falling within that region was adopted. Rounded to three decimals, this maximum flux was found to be 3.306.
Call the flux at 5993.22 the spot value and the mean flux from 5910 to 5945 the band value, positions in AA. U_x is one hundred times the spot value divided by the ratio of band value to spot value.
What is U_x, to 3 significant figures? 243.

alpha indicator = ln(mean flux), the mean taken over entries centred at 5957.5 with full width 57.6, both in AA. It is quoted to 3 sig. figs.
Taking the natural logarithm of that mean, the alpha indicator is 1.01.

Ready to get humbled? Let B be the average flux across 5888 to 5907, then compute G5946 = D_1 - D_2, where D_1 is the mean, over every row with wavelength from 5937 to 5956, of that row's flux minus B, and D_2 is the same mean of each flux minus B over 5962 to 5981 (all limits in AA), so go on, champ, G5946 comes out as -0.4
